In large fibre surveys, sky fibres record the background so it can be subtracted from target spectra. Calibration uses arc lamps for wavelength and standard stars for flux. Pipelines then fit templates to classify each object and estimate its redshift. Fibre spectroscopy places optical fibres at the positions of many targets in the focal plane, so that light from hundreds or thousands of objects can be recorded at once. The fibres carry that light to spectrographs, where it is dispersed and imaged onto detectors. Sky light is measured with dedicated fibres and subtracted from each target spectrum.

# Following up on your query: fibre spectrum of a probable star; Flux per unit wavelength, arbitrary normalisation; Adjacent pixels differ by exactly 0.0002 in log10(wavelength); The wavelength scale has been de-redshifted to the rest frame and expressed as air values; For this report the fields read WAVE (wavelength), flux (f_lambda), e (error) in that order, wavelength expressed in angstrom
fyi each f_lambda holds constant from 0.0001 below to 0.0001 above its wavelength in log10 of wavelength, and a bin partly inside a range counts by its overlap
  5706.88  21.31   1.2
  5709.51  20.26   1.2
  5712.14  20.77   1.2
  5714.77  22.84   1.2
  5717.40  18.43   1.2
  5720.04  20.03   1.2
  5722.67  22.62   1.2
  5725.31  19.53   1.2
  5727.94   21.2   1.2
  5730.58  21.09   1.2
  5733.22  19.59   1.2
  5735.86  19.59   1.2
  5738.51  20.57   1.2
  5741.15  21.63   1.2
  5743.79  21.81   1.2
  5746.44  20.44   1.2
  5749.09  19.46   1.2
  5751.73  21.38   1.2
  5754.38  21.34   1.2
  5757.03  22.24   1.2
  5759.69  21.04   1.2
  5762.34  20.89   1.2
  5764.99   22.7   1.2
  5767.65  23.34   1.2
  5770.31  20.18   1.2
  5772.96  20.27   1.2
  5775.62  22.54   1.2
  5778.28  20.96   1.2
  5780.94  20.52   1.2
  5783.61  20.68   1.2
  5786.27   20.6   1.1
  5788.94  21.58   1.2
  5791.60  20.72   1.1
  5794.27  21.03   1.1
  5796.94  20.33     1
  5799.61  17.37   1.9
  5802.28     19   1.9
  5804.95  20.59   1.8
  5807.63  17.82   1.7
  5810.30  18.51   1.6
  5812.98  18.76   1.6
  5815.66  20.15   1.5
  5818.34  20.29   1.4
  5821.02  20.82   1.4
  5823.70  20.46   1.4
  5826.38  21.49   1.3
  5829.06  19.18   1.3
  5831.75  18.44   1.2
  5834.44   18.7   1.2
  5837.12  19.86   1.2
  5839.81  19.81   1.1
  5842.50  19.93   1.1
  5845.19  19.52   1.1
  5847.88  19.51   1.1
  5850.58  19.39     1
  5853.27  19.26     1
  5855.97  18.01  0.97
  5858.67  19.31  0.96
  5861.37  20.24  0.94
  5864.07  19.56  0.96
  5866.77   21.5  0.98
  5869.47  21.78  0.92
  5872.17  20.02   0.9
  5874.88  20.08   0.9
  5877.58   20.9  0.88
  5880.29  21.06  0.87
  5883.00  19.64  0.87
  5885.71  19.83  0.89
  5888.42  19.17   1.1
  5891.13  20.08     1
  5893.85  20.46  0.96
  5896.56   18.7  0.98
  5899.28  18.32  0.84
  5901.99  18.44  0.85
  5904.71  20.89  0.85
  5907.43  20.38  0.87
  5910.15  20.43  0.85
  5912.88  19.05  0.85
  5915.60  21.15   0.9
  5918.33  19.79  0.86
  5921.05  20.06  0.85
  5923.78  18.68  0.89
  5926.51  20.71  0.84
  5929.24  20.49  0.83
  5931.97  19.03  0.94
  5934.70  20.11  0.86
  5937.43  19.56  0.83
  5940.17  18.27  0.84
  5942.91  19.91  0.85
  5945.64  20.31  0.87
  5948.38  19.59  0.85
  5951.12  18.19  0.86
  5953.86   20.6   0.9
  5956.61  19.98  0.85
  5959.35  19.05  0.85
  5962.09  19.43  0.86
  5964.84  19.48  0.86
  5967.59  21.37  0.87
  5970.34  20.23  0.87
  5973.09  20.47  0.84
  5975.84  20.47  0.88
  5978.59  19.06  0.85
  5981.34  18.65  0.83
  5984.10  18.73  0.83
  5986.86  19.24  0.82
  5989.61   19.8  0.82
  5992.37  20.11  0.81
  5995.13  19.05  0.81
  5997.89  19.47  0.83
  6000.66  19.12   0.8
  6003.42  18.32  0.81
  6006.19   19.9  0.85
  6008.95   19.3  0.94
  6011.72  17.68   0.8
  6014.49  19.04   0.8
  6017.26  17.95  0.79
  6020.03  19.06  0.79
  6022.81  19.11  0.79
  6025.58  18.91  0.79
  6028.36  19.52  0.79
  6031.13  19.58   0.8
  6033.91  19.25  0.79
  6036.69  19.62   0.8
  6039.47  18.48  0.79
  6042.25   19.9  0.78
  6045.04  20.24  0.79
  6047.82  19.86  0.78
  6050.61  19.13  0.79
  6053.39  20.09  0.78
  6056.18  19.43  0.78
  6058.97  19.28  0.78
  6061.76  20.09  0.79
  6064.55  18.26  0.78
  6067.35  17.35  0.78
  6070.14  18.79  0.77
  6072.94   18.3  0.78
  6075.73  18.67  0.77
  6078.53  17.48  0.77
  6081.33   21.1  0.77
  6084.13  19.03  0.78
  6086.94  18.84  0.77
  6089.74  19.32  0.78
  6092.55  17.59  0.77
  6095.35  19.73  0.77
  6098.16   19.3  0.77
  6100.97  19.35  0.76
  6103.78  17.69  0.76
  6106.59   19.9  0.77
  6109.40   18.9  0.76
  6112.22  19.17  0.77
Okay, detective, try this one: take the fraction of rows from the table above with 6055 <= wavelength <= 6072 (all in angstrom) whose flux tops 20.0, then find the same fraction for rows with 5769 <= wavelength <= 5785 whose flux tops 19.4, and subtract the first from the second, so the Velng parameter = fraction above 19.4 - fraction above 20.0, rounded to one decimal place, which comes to 0.8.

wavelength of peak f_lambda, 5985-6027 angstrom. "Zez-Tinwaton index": 5992.37 angstrom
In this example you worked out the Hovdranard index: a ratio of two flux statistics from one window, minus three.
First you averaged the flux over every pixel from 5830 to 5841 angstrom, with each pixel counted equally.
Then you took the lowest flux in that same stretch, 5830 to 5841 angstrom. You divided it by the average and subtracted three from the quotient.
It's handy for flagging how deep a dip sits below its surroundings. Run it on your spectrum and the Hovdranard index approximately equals -2.04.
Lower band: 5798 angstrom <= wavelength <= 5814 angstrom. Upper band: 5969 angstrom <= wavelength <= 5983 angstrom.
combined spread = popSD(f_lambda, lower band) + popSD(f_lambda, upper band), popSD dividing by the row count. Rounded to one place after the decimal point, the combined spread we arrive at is 1.8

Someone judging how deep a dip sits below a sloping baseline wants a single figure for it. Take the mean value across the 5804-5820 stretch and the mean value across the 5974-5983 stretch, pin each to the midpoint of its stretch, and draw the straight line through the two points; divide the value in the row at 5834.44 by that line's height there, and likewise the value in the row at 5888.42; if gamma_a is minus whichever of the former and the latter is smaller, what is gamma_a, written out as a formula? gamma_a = -0.966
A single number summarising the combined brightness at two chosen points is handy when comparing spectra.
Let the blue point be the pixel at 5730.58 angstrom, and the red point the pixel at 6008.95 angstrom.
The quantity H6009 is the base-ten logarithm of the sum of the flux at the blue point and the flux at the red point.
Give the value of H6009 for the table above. 1.61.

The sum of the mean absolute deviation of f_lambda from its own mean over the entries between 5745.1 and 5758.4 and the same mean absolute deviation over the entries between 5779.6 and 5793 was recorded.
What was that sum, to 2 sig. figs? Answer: 1.1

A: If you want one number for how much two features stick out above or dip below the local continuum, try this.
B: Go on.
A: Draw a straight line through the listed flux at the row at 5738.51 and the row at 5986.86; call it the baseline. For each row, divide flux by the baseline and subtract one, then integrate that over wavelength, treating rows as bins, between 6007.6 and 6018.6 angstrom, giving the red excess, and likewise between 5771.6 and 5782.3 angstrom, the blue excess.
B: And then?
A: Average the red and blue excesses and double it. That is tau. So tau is 0.02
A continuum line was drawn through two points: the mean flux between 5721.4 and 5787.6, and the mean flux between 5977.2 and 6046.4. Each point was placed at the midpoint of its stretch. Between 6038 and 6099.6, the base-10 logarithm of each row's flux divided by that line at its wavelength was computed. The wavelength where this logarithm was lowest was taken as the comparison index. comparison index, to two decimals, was 6067.35 angstrom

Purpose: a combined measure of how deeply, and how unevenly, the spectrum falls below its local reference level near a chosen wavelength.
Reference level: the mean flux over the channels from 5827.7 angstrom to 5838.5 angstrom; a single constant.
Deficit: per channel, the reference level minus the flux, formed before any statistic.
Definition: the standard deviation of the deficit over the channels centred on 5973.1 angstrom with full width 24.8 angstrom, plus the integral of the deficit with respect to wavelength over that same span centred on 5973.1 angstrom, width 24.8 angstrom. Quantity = -17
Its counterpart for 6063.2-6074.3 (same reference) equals 10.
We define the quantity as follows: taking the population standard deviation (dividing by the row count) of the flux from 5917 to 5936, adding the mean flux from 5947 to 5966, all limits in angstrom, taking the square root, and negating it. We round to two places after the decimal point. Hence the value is -4.49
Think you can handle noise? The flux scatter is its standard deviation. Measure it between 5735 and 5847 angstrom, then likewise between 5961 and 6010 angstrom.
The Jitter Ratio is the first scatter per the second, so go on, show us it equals 1.7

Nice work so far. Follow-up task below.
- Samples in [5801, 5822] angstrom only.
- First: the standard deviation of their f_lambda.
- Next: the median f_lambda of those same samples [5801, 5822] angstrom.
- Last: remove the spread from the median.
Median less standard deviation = 18.5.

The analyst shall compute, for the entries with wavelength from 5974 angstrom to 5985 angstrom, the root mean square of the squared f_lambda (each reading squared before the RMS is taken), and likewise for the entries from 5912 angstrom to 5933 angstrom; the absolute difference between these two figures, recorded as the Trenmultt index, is 26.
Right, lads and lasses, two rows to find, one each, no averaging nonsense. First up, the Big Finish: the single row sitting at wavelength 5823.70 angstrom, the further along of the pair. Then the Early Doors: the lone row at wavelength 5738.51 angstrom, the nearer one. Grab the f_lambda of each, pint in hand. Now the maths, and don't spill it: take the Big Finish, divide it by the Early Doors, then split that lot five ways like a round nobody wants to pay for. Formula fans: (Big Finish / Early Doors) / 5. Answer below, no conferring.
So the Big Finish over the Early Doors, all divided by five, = 0.199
